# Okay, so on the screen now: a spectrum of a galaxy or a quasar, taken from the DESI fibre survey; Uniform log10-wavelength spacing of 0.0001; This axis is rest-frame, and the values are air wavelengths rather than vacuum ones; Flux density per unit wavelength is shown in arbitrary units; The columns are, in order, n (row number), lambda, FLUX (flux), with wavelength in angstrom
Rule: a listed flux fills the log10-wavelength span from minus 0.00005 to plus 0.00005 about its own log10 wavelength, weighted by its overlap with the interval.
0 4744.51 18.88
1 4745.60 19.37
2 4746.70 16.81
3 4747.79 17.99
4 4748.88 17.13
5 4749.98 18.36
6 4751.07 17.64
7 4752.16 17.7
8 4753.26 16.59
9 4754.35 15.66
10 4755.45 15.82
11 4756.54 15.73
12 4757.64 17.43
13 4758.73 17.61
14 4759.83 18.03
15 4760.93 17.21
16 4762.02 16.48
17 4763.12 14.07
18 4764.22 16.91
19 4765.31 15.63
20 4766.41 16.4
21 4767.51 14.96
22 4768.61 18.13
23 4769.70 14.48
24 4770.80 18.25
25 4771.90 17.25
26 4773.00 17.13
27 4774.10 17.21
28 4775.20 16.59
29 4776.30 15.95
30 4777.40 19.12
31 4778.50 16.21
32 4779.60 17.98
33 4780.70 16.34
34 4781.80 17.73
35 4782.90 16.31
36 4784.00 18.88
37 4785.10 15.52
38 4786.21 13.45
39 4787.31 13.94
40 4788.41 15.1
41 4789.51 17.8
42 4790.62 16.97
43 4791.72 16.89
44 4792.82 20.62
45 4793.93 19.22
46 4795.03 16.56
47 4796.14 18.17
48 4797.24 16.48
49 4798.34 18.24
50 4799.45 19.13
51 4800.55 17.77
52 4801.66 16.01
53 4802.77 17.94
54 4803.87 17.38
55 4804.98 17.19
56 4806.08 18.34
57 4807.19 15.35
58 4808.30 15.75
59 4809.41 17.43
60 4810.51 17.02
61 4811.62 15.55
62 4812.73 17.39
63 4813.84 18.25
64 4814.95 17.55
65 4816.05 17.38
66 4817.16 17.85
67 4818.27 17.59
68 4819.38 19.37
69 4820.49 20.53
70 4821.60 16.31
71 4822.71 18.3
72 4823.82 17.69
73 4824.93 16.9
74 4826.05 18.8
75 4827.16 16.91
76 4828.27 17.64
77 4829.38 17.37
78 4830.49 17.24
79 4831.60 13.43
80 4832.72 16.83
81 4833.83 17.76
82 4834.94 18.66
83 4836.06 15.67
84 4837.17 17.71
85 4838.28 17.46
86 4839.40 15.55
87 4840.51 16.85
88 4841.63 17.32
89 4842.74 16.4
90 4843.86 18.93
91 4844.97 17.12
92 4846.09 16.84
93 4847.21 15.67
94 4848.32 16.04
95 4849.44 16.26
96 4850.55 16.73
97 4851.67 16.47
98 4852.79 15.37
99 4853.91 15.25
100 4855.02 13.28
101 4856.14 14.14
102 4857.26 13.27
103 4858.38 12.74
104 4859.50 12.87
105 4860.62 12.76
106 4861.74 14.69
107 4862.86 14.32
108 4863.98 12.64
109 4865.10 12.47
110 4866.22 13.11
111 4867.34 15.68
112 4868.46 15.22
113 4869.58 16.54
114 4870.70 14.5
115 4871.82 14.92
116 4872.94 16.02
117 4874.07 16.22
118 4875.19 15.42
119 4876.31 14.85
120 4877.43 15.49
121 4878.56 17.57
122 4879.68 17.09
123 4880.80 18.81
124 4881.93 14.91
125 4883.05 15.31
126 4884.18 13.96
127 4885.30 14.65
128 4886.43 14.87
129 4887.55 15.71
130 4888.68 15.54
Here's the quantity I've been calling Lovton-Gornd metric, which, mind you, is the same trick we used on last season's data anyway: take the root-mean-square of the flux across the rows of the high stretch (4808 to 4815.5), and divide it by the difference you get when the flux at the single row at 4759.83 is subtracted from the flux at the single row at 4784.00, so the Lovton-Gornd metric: 20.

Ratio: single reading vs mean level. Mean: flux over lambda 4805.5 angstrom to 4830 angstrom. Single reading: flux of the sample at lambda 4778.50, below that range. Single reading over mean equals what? 0.93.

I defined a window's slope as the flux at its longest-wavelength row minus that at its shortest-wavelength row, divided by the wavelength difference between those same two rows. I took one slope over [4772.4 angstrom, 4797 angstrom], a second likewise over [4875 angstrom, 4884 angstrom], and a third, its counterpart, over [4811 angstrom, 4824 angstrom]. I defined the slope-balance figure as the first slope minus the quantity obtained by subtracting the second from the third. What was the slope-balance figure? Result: -0.14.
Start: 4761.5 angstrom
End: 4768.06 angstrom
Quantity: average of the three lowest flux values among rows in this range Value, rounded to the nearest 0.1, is 14.9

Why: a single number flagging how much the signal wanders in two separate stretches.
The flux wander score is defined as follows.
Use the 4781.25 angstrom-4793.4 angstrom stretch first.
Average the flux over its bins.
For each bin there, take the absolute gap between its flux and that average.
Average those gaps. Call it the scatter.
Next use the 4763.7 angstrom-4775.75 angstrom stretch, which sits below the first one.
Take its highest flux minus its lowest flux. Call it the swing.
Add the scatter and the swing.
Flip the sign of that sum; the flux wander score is -5.4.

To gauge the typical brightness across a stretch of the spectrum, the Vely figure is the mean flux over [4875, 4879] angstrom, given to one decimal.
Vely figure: 15.8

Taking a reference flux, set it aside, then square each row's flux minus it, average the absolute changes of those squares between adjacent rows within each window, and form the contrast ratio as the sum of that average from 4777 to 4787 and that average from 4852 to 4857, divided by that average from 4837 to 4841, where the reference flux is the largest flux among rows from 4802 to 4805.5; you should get 3.4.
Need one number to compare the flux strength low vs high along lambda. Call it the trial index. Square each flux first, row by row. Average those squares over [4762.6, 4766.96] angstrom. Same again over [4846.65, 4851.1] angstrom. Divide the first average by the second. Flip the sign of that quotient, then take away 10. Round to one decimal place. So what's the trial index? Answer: -11.0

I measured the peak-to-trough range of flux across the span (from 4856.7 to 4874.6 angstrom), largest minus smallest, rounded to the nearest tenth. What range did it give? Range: 4.1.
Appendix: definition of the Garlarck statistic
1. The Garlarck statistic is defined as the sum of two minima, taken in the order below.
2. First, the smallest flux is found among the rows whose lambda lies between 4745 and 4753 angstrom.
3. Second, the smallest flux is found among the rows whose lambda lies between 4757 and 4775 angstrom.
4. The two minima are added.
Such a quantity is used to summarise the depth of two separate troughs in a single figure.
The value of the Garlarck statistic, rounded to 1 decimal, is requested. 30.9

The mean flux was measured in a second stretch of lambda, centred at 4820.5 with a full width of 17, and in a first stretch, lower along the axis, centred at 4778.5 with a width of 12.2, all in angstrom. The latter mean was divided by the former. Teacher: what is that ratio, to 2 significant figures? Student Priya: 0.96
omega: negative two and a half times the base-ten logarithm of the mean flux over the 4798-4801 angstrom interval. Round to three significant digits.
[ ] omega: -3.16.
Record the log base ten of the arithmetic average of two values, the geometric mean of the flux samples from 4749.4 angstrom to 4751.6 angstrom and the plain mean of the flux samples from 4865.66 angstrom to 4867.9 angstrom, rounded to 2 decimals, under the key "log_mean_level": 1.21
